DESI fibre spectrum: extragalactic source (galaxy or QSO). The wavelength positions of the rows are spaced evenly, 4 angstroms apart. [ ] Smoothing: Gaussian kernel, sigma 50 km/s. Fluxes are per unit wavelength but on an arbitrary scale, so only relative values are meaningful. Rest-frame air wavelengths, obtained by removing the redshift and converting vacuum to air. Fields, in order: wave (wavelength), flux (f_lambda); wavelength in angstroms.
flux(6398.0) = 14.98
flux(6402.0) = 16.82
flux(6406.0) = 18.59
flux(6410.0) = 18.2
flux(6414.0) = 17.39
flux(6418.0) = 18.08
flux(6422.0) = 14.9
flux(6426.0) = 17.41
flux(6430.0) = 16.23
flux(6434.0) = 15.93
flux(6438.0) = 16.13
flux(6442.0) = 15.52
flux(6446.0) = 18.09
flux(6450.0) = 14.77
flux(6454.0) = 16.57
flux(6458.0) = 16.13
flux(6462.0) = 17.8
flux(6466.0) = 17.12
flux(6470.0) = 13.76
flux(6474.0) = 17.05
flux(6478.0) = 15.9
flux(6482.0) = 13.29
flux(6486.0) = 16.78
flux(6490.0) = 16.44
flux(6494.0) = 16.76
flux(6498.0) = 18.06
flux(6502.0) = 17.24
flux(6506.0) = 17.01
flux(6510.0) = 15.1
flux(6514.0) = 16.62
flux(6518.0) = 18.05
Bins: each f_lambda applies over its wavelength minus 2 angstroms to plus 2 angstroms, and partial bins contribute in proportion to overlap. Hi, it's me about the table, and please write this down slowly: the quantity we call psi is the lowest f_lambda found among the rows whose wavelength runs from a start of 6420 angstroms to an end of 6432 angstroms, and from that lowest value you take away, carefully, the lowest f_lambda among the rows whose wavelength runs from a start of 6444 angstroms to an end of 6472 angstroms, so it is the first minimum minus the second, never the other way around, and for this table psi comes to 1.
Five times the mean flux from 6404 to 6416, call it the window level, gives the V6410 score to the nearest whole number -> 90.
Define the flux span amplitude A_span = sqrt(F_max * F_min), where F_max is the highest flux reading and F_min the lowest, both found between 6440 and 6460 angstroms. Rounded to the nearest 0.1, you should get 16.3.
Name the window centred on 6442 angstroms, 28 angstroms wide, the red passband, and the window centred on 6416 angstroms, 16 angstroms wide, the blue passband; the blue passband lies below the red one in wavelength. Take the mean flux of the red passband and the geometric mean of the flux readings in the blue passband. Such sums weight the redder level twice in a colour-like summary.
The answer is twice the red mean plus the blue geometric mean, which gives 49.4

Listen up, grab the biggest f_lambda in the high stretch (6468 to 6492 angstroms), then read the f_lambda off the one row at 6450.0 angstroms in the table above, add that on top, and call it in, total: 31.8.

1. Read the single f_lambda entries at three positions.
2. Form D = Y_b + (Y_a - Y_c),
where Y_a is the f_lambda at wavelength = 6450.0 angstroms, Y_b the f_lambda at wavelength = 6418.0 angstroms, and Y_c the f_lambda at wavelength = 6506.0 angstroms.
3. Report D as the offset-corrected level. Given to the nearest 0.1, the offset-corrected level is 15.8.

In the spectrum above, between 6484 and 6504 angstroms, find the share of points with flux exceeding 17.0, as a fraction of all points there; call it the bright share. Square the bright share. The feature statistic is 0.16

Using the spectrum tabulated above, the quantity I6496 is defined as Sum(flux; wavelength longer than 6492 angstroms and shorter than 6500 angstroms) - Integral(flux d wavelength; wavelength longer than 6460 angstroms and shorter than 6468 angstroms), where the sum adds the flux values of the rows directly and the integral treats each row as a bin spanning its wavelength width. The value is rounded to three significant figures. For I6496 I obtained -105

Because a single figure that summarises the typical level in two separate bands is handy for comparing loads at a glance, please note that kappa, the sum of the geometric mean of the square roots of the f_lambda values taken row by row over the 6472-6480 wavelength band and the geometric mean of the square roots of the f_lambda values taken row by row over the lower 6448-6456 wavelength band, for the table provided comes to 8.01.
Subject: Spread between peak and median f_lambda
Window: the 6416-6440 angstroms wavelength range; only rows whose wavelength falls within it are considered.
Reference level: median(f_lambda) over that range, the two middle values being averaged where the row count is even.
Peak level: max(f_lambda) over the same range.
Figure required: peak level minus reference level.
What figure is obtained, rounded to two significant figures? 1.9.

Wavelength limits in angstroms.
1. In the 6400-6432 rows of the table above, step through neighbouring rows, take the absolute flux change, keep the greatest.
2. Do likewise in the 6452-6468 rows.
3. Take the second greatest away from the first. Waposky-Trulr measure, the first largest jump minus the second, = 1.5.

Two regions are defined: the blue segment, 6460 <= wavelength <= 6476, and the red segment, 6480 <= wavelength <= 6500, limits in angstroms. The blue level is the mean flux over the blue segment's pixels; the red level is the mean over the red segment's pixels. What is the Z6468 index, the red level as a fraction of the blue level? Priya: 0.99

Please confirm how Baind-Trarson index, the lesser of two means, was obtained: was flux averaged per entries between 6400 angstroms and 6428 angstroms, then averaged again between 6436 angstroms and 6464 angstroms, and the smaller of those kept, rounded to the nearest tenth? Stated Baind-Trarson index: 16.4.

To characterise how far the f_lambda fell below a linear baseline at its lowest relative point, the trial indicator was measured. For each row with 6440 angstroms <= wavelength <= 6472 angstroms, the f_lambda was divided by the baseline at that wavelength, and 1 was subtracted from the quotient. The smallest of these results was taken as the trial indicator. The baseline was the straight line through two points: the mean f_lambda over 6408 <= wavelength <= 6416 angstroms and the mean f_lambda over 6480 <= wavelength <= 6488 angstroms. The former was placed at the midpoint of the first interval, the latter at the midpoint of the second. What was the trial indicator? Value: -0.12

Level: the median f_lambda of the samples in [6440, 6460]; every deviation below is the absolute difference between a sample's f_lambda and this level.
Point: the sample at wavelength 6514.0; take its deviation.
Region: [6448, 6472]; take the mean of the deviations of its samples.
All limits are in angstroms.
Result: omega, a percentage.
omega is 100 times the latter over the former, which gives 232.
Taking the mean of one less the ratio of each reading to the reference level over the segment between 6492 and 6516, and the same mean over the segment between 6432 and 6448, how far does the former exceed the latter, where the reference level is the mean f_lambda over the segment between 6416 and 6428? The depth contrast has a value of -0.023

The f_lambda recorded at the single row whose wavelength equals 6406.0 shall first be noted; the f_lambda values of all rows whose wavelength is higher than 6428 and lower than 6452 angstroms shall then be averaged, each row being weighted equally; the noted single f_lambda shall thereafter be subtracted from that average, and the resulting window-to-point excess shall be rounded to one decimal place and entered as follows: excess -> -2.5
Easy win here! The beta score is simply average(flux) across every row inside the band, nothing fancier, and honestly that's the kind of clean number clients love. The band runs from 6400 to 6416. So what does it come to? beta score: 17.75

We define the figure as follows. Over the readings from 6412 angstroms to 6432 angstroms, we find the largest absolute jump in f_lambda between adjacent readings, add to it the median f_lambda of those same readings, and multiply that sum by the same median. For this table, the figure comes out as 358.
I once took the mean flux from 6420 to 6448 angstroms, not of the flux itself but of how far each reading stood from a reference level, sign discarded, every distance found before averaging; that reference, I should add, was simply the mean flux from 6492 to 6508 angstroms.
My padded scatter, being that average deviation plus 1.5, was 2.73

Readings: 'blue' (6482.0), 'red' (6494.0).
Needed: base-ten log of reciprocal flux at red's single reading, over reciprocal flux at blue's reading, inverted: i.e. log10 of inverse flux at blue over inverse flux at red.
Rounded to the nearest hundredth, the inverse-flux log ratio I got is 0.10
